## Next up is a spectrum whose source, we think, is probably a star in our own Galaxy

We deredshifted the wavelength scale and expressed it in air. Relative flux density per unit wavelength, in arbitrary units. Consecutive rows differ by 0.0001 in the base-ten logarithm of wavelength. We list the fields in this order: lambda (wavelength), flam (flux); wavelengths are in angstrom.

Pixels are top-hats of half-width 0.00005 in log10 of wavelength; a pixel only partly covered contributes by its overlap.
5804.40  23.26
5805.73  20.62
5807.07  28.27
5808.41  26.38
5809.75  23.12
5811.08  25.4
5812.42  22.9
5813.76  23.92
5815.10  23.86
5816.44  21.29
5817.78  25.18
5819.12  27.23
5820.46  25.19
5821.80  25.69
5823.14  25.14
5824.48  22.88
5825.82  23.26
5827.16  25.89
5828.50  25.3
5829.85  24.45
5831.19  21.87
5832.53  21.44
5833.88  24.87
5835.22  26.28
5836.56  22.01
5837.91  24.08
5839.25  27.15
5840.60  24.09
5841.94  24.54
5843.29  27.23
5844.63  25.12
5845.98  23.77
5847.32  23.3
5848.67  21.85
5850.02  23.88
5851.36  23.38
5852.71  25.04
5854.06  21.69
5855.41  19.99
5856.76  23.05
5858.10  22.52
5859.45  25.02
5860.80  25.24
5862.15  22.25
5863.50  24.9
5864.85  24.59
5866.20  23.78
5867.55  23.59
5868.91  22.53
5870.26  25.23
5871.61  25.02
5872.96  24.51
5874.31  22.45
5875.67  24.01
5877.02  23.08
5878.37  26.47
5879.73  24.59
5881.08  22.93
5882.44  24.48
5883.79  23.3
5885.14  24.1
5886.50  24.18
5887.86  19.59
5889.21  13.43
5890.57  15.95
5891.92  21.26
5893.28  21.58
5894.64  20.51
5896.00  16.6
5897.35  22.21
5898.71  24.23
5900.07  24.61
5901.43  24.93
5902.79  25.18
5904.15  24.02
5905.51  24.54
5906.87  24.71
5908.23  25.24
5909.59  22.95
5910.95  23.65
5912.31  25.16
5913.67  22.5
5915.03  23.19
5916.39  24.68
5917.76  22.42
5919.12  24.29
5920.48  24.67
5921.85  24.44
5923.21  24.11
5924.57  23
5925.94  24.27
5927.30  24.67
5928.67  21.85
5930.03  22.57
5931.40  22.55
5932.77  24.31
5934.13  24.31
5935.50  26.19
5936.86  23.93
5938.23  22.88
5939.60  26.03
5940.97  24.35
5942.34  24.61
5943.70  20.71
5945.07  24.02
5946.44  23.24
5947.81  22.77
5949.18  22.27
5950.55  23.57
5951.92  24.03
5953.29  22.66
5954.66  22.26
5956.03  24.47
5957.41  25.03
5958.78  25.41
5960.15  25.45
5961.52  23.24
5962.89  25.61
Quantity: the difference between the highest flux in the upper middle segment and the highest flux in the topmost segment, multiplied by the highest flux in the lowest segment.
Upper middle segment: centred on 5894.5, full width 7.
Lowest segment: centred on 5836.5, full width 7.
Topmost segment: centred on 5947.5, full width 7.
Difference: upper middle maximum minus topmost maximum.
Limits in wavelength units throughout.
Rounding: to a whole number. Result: -49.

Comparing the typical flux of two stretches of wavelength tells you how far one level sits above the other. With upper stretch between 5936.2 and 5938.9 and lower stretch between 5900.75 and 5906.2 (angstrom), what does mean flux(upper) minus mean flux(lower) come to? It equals -1.3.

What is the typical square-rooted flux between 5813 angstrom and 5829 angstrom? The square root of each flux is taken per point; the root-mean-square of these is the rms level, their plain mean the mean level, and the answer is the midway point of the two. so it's 4.96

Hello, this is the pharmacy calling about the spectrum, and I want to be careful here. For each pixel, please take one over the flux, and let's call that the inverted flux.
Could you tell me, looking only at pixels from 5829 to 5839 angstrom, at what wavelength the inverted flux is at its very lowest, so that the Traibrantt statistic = 5835.22 angstrom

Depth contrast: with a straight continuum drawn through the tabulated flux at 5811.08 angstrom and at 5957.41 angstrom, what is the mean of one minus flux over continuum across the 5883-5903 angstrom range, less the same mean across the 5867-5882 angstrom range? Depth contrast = 0.10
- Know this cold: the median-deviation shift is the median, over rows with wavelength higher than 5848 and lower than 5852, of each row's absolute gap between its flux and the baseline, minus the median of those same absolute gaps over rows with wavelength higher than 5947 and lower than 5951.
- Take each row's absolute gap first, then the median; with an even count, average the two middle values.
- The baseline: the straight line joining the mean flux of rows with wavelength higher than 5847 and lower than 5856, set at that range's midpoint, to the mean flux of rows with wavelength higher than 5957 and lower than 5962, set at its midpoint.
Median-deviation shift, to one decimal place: -1.0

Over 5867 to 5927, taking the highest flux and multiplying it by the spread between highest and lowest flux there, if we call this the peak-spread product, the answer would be 345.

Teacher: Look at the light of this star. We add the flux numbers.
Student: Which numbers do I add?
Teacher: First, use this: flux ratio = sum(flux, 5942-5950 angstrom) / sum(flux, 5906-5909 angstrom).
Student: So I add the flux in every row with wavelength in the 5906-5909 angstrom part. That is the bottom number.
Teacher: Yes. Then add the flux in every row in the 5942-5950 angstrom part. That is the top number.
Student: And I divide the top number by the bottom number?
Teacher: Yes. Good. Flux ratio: 2.8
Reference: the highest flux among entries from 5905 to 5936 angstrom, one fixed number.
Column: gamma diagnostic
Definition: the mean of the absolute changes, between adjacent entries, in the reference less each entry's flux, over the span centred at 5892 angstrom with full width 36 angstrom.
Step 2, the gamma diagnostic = 1.9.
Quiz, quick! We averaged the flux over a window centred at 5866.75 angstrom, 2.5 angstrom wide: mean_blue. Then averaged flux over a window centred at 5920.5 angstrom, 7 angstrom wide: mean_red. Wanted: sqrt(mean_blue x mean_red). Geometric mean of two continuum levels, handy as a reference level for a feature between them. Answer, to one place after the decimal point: 23.8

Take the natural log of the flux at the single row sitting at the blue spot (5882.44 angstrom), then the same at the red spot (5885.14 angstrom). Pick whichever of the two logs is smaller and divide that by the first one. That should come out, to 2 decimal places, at 1.00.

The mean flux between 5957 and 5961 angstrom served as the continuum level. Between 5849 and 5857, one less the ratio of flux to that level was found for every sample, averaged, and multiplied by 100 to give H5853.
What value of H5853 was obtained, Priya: 10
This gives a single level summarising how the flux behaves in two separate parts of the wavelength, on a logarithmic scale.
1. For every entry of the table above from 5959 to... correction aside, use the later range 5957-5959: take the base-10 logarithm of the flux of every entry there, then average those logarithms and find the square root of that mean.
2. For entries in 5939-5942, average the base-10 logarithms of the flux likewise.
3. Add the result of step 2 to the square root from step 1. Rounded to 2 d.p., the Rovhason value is 2.58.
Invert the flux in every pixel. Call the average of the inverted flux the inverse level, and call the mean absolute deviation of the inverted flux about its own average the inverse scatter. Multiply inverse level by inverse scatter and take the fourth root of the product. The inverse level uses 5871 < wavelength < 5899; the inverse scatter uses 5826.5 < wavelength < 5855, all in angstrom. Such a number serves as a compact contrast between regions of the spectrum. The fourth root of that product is 0.102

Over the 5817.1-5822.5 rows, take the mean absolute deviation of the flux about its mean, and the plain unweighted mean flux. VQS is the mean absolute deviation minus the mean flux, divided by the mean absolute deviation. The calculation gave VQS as -36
